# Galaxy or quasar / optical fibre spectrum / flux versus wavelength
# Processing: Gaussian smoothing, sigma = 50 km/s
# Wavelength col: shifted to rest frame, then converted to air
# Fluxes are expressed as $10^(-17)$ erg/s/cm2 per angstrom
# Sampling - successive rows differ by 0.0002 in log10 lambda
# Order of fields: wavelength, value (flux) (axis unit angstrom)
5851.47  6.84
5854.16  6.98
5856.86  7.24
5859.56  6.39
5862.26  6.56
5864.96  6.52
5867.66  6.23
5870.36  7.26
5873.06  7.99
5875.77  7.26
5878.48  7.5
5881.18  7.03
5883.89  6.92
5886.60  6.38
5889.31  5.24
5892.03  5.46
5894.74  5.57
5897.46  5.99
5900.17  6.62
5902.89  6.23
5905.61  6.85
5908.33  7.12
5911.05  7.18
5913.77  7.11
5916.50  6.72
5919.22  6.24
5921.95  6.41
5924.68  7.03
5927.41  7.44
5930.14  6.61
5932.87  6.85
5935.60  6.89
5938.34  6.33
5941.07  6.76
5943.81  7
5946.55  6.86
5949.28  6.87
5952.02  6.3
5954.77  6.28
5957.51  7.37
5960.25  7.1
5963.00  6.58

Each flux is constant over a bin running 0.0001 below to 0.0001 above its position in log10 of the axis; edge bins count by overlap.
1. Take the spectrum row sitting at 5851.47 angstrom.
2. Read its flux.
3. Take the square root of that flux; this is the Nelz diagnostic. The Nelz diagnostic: 2.62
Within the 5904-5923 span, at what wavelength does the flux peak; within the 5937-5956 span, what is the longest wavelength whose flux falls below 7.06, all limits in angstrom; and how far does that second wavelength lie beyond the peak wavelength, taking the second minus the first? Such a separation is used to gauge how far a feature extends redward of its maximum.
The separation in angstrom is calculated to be 43.7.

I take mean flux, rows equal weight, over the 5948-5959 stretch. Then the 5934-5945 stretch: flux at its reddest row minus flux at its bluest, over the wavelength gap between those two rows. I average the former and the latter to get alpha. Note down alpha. 3.36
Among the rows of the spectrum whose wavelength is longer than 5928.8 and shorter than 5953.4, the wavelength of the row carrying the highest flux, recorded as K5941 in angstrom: 5943.81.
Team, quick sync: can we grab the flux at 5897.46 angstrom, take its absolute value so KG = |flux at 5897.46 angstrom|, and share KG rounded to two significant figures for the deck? 6.0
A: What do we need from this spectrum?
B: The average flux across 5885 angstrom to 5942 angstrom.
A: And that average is 6.5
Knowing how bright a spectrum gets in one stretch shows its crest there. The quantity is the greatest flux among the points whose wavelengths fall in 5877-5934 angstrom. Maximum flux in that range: 7.5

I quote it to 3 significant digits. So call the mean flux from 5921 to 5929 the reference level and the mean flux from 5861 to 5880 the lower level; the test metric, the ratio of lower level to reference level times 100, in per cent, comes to 101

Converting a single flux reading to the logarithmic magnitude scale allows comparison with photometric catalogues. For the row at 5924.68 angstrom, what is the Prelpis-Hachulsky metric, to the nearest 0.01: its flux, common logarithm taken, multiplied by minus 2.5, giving -2.12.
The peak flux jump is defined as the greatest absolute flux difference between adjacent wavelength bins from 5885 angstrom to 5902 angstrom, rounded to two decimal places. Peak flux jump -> 1.14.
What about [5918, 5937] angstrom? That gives 0.83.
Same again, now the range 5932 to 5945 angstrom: 0.56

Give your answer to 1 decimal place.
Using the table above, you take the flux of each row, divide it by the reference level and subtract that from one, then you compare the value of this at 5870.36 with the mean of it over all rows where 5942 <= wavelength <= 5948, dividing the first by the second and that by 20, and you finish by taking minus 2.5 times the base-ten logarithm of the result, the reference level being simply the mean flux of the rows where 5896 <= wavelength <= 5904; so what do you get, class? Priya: 2.8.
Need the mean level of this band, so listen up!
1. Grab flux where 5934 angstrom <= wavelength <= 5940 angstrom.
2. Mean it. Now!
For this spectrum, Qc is 6.6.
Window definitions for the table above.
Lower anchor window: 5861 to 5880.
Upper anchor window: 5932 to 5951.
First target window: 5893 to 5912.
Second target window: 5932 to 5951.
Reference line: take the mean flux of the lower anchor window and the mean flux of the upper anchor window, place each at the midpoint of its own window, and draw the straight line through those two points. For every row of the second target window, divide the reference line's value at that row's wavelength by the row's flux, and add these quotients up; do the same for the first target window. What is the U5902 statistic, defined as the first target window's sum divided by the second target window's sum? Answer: 1.07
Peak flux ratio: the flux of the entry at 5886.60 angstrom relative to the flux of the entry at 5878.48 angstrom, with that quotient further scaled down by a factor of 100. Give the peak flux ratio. 0.0085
